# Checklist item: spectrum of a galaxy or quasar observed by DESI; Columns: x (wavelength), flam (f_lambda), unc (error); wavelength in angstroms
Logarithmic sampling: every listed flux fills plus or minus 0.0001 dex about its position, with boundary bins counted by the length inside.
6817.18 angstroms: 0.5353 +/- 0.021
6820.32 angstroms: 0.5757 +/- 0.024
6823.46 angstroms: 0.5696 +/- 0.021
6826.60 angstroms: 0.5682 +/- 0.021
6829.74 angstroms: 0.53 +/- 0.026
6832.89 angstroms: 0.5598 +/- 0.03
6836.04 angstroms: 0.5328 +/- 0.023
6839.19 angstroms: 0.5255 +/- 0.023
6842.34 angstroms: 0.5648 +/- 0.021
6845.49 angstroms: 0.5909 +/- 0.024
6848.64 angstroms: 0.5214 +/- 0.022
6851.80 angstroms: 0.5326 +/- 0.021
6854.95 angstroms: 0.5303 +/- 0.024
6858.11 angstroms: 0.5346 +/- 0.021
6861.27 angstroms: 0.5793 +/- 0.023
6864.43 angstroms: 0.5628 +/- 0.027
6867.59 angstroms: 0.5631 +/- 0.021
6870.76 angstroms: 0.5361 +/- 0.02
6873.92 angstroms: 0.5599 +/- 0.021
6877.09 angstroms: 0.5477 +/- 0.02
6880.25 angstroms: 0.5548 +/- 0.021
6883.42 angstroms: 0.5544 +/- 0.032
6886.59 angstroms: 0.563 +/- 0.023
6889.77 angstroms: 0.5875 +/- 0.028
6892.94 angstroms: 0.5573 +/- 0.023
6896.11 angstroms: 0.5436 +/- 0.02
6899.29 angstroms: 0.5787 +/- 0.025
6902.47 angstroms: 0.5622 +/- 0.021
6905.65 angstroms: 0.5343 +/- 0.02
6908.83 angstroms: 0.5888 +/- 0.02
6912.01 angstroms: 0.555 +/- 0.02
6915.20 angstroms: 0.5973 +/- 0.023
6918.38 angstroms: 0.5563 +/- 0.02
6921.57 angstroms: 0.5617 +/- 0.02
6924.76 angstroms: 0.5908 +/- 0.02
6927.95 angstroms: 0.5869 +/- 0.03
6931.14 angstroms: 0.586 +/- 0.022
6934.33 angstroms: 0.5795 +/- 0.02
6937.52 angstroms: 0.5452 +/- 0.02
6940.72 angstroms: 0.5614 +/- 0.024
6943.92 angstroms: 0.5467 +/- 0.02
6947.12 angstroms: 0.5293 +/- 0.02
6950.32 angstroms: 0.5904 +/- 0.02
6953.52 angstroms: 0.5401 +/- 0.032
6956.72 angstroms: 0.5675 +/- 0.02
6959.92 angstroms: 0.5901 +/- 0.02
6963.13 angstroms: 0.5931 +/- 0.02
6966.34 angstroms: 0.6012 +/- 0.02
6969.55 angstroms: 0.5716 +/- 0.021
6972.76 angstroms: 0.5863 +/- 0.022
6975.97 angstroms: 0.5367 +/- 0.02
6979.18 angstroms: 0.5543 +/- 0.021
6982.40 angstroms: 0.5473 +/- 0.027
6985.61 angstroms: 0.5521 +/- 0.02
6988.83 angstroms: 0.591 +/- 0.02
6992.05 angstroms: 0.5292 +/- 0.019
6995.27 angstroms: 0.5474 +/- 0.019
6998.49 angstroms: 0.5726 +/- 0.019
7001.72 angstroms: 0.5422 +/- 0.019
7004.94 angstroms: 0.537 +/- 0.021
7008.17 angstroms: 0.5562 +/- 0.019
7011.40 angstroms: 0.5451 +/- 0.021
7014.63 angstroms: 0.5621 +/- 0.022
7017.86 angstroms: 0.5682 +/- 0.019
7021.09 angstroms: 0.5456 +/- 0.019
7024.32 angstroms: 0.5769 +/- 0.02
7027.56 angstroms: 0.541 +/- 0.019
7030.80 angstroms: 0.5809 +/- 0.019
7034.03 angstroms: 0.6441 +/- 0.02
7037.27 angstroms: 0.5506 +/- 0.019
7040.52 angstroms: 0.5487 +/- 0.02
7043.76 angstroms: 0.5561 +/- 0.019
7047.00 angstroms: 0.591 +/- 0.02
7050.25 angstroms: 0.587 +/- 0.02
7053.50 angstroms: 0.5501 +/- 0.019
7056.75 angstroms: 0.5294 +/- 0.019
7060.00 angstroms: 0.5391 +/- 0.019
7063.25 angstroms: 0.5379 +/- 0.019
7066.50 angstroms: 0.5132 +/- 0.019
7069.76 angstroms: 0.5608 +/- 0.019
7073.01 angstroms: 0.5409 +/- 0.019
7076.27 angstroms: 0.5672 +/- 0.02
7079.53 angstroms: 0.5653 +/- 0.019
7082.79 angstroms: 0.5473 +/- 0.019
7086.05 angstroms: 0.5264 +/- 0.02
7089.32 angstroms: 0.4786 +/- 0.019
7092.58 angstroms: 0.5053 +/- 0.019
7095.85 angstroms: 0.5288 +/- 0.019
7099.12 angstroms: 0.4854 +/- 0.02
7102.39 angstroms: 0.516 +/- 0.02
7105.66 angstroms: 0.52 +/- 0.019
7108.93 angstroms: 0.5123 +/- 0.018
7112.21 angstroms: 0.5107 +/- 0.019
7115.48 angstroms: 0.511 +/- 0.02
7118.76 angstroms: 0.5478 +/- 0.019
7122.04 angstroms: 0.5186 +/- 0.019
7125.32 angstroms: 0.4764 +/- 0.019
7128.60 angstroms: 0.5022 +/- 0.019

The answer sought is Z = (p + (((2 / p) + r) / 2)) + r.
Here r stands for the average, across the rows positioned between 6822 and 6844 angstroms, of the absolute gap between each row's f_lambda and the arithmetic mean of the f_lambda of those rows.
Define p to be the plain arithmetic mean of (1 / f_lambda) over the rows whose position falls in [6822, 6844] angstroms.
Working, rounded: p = 1.820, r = 0.018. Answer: 2.40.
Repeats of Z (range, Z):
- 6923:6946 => 2.35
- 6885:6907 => 2.37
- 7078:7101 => 2.49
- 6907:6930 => 2.34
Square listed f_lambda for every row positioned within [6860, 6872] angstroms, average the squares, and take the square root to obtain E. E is 0.561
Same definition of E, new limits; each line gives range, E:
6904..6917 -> 0.569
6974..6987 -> 0.548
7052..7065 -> 0.539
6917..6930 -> 0.574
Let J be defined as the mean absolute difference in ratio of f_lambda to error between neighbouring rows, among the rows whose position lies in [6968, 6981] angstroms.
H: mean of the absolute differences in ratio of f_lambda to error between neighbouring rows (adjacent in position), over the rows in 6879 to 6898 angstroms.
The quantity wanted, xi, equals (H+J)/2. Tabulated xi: 2.8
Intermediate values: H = 5.2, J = 0.4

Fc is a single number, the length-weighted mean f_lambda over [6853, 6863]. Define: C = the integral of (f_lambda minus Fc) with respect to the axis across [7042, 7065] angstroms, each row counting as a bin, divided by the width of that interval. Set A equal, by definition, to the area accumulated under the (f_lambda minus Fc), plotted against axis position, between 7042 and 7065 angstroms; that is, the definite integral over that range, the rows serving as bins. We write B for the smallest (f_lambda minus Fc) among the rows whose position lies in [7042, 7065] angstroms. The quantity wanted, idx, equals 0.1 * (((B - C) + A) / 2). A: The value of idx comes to 0.0075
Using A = 0.18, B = -0.018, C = 0.0076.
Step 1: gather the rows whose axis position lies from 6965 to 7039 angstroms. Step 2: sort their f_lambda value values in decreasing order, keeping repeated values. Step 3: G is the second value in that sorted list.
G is 0.6012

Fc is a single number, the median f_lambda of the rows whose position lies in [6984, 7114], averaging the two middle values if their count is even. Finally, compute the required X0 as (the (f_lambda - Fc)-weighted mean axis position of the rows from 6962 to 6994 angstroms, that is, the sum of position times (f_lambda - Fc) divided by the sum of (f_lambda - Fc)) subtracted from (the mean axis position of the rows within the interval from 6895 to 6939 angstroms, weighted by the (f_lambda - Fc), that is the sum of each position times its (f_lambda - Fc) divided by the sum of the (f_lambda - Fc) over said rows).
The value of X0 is -50.9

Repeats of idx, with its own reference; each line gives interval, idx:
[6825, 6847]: 0.0043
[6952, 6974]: 0.0318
